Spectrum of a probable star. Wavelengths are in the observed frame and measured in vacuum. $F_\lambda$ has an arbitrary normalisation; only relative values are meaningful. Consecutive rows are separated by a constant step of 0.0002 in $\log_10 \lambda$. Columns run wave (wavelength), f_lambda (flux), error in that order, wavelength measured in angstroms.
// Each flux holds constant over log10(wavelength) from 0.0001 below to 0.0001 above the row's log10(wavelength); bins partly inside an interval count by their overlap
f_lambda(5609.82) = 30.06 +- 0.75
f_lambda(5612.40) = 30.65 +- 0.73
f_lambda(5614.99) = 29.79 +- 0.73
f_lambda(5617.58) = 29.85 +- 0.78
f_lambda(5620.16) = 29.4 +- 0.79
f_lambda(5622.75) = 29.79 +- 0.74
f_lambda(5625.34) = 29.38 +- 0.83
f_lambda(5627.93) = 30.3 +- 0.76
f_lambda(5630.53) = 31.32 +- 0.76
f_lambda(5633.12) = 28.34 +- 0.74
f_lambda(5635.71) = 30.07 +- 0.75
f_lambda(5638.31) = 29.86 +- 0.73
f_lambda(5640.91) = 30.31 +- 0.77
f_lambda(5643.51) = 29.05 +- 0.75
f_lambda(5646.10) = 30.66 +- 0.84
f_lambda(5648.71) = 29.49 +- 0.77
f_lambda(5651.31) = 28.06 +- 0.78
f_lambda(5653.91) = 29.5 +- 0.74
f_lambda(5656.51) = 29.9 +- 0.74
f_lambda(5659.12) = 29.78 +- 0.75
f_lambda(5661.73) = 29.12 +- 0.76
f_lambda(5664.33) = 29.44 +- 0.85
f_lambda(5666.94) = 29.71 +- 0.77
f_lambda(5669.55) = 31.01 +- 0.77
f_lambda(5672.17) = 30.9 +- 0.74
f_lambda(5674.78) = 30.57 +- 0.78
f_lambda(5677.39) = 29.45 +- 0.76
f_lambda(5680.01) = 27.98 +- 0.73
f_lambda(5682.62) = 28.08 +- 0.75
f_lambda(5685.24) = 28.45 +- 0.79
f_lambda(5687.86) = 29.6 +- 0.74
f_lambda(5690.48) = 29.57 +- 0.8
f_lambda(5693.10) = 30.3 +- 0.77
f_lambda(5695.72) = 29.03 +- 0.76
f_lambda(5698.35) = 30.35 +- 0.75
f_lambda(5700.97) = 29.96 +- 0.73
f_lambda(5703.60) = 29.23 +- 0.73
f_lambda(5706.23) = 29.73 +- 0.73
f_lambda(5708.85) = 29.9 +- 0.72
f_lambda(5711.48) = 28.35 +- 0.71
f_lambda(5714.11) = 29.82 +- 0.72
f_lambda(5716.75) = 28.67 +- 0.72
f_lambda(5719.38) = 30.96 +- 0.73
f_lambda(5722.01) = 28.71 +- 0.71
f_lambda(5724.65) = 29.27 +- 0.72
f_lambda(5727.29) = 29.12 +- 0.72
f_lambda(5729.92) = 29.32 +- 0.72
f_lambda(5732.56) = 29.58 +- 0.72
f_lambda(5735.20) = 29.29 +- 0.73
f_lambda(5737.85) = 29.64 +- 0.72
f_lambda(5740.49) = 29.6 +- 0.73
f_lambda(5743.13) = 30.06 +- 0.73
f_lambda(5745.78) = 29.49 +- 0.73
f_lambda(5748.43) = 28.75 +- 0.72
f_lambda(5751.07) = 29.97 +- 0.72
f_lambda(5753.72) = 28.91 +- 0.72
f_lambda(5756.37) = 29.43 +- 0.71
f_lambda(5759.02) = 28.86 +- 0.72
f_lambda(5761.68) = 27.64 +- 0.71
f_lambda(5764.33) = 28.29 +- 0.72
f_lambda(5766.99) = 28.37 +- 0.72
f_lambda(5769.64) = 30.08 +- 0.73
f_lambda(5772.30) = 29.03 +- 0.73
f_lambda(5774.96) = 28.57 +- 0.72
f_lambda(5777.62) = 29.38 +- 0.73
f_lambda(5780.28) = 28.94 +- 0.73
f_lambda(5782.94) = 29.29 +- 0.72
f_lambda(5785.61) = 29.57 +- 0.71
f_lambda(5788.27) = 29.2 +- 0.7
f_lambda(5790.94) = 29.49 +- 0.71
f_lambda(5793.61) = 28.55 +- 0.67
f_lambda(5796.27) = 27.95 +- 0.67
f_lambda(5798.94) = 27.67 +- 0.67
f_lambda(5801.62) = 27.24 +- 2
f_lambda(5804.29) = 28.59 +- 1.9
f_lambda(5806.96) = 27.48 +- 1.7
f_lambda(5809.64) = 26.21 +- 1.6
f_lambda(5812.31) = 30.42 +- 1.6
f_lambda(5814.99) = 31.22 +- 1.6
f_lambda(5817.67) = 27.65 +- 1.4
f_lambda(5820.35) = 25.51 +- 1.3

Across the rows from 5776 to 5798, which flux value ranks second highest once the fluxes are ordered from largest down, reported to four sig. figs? 29.49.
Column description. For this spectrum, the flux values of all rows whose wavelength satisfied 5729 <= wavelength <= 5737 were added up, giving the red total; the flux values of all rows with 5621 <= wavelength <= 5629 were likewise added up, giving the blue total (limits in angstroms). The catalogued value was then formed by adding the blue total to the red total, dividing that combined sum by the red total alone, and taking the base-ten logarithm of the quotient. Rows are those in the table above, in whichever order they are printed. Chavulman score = 0.304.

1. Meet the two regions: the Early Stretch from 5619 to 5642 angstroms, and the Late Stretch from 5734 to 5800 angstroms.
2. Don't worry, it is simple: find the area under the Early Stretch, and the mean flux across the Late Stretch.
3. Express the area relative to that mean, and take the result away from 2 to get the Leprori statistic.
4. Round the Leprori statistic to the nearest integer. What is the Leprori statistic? -22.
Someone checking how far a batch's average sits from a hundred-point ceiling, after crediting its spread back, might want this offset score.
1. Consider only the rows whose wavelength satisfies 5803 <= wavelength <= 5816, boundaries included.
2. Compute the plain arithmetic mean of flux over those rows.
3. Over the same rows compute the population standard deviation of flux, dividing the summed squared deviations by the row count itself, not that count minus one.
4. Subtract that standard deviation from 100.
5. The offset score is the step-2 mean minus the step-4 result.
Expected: -69.4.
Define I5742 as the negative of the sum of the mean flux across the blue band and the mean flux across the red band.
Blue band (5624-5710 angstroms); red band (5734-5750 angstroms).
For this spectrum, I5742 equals -59.1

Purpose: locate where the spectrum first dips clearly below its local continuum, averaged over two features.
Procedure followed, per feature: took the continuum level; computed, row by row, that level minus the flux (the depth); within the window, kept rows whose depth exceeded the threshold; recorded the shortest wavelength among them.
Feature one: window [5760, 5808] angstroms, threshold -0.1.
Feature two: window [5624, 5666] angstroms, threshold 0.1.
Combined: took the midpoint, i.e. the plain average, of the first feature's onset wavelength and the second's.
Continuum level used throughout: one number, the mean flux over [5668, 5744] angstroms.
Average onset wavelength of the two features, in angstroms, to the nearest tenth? 5693.5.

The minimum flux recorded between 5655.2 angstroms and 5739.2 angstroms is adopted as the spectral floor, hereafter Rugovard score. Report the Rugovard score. 27.98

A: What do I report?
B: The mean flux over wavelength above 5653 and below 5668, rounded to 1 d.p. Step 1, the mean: 29.6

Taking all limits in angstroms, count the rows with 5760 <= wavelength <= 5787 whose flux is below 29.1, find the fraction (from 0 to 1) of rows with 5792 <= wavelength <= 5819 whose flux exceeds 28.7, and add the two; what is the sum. 6.20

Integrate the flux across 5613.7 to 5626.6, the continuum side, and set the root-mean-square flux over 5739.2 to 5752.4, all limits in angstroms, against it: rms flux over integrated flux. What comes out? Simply 0.077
